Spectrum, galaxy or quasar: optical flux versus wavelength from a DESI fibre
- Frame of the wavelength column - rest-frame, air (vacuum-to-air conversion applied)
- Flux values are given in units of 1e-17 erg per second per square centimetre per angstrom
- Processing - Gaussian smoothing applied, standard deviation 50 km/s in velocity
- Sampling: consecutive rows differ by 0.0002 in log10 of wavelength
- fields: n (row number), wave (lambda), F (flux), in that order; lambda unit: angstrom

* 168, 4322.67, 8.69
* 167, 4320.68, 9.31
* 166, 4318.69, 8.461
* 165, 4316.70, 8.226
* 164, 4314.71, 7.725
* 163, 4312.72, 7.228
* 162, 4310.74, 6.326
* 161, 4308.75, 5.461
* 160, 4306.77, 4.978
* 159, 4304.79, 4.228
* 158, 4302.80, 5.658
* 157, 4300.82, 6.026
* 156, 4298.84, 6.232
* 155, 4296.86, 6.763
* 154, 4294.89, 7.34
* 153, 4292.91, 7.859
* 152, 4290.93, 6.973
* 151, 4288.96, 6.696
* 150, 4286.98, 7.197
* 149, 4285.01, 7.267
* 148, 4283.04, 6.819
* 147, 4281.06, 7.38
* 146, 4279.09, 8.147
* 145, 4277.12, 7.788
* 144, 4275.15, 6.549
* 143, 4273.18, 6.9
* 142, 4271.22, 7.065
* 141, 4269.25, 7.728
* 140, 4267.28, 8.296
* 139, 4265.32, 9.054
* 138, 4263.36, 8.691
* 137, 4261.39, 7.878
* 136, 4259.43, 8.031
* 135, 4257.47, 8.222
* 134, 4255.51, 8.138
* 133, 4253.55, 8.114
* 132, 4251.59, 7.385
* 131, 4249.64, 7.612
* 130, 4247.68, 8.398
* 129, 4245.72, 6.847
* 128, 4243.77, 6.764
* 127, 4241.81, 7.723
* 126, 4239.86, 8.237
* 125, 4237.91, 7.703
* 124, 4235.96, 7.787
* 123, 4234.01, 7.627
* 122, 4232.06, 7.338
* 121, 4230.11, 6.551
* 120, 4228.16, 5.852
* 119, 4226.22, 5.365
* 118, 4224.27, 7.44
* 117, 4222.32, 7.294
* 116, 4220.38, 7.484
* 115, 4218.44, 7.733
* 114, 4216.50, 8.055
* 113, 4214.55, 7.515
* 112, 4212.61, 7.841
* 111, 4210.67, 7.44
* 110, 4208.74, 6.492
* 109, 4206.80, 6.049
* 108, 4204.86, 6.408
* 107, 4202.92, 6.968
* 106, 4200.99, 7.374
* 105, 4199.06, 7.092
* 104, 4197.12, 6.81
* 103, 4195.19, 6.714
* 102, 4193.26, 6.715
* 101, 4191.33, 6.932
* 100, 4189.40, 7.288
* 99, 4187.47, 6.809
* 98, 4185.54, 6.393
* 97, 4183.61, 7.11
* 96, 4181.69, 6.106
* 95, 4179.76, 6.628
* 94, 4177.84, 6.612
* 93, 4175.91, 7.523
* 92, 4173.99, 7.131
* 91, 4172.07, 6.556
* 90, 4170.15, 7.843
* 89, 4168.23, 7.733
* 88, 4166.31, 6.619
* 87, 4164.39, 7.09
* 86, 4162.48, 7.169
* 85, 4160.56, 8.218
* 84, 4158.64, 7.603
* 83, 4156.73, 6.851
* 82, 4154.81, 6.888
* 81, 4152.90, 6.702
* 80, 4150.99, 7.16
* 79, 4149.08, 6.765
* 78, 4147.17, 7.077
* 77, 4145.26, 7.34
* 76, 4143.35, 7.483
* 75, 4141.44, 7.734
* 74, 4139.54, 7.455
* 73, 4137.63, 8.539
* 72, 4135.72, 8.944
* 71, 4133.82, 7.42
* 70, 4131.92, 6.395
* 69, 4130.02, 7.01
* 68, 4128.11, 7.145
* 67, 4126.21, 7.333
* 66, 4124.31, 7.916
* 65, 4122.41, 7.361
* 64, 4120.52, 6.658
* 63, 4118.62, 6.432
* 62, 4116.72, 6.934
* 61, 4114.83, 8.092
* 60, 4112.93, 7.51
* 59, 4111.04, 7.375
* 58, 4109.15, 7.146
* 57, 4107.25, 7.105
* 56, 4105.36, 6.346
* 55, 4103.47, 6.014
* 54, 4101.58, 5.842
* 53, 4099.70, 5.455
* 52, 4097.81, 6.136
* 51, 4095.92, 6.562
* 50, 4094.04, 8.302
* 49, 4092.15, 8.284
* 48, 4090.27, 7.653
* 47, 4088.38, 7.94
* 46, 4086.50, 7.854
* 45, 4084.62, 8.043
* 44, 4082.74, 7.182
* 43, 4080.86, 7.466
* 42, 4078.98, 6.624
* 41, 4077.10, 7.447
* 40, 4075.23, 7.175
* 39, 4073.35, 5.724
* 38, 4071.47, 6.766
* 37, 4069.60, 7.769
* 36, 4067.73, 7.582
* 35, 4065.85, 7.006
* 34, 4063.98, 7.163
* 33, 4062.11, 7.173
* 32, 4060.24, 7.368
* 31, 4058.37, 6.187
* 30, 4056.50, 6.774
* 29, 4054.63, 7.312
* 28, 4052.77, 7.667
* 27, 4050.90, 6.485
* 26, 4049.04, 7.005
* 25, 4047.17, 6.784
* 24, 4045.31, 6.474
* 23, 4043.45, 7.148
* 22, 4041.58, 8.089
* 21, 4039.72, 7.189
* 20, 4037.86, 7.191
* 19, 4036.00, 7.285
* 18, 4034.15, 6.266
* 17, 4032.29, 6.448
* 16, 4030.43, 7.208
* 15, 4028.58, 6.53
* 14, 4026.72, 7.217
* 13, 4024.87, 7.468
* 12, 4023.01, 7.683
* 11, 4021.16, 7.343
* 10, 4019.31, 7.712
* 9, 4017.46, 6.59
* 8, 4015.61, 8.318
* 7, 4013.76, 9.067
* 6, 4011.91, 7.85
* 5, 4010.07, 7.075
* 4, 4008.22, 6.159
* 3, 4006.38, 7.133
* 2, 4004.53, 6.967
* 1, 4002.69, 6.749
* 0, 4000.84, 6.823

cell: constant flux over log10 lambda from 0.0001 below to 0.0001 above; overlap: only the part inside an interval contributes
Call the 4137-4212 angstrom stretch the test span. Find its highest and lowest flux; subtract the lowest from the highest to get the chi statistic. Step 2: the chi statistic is 2.49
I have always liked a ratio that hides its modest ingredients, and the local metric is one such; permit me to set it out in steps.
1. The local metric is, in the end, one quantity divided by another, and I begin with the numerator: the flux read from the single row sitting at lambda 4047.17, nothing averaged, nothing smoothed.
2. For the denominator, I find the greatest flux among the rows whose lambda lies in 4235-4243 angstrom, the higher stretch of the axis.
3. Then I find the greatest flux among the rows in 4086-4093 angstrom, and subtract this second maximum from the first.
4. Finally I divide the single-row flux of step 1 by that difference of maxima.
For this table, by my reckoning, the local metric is -144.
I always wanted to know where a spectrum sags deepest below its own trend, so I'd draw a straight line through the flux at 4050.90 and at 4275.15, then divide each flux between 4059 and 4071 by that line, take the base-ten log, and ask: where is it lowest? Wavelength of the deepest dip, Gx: 4065.85 angstrom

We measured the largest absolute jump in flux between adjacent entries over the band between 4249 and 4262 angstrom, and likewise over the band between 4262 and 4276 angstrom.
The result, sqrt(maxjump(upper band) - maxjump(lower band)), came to 0.17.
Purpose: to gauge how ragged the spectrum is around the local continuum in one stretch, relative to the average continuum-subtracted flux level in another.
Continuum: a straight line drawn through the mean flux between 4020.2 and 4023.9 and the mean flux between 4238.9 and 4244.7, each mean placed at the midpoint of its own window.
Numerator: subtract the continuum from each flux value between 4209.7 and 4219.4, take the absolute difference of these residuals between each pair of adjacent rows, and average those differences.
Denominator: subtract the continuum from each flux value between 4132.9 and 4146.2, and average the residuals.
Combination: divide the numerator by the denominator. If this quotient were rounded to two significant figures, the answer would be 1.3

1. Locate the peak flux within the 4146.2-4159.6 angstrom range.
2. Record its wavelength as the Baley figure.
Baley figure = 4158.64 angstrom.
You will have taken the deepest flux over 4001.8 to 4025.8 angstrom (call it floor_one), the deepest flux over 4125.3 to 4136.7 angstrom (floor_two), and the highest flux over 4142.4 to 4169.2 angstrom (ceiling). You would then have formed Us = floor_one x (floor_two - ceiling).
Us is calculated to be -11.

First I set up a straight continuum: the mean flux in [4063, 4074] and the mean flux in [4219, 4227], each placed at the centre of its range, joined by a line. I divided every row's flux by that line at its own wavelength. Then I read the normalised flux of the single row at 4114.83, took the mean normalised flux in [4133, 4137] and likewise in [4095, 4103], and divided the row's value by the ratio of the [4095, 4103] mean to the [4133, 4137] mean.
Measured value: 1.59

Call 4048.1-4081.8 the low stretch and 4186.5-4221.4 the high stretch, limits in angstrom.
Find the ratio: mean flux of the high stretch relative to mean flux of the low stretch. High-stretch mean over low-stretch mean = 1.01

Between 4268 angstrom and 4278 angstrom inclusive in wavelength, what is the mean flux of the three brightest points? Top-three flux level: 7.53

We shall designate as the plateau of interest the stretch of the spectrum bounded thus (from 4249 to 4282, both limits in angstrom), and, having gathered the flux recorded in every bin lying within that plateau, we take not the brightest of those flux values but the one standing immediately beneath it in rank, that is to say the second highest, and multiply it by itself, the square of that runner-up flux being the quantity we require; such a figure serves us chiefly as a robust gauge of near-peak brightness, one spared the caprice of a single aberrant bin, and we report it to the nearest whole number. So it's 76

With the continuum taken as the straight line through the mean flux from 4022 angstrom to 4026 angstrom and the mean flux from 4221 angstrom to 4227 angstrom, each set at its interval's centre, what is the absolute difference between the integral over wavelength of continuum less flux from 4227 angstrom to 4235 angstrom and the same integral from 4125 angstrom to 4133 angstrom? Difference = 2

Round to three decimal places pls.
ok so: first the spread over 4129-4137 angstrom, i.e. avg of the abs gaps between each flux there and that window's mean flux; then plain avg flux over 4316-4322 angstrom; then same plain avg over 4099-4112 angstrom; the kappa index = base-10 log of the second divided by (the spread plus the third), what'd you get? 0.079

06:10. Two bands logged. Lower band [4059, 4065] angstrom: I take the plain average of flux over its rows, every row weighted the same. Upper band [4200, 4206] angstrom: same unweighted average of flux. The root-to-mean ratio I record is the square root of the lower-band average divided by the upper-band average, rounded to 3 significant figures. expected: 0.389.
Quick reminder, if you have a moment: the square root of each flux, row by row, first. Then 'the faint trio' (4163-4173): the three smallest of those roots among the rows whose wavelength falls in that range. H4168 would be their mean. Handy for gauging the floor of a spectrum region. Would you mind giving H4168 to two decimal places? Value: 2.60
